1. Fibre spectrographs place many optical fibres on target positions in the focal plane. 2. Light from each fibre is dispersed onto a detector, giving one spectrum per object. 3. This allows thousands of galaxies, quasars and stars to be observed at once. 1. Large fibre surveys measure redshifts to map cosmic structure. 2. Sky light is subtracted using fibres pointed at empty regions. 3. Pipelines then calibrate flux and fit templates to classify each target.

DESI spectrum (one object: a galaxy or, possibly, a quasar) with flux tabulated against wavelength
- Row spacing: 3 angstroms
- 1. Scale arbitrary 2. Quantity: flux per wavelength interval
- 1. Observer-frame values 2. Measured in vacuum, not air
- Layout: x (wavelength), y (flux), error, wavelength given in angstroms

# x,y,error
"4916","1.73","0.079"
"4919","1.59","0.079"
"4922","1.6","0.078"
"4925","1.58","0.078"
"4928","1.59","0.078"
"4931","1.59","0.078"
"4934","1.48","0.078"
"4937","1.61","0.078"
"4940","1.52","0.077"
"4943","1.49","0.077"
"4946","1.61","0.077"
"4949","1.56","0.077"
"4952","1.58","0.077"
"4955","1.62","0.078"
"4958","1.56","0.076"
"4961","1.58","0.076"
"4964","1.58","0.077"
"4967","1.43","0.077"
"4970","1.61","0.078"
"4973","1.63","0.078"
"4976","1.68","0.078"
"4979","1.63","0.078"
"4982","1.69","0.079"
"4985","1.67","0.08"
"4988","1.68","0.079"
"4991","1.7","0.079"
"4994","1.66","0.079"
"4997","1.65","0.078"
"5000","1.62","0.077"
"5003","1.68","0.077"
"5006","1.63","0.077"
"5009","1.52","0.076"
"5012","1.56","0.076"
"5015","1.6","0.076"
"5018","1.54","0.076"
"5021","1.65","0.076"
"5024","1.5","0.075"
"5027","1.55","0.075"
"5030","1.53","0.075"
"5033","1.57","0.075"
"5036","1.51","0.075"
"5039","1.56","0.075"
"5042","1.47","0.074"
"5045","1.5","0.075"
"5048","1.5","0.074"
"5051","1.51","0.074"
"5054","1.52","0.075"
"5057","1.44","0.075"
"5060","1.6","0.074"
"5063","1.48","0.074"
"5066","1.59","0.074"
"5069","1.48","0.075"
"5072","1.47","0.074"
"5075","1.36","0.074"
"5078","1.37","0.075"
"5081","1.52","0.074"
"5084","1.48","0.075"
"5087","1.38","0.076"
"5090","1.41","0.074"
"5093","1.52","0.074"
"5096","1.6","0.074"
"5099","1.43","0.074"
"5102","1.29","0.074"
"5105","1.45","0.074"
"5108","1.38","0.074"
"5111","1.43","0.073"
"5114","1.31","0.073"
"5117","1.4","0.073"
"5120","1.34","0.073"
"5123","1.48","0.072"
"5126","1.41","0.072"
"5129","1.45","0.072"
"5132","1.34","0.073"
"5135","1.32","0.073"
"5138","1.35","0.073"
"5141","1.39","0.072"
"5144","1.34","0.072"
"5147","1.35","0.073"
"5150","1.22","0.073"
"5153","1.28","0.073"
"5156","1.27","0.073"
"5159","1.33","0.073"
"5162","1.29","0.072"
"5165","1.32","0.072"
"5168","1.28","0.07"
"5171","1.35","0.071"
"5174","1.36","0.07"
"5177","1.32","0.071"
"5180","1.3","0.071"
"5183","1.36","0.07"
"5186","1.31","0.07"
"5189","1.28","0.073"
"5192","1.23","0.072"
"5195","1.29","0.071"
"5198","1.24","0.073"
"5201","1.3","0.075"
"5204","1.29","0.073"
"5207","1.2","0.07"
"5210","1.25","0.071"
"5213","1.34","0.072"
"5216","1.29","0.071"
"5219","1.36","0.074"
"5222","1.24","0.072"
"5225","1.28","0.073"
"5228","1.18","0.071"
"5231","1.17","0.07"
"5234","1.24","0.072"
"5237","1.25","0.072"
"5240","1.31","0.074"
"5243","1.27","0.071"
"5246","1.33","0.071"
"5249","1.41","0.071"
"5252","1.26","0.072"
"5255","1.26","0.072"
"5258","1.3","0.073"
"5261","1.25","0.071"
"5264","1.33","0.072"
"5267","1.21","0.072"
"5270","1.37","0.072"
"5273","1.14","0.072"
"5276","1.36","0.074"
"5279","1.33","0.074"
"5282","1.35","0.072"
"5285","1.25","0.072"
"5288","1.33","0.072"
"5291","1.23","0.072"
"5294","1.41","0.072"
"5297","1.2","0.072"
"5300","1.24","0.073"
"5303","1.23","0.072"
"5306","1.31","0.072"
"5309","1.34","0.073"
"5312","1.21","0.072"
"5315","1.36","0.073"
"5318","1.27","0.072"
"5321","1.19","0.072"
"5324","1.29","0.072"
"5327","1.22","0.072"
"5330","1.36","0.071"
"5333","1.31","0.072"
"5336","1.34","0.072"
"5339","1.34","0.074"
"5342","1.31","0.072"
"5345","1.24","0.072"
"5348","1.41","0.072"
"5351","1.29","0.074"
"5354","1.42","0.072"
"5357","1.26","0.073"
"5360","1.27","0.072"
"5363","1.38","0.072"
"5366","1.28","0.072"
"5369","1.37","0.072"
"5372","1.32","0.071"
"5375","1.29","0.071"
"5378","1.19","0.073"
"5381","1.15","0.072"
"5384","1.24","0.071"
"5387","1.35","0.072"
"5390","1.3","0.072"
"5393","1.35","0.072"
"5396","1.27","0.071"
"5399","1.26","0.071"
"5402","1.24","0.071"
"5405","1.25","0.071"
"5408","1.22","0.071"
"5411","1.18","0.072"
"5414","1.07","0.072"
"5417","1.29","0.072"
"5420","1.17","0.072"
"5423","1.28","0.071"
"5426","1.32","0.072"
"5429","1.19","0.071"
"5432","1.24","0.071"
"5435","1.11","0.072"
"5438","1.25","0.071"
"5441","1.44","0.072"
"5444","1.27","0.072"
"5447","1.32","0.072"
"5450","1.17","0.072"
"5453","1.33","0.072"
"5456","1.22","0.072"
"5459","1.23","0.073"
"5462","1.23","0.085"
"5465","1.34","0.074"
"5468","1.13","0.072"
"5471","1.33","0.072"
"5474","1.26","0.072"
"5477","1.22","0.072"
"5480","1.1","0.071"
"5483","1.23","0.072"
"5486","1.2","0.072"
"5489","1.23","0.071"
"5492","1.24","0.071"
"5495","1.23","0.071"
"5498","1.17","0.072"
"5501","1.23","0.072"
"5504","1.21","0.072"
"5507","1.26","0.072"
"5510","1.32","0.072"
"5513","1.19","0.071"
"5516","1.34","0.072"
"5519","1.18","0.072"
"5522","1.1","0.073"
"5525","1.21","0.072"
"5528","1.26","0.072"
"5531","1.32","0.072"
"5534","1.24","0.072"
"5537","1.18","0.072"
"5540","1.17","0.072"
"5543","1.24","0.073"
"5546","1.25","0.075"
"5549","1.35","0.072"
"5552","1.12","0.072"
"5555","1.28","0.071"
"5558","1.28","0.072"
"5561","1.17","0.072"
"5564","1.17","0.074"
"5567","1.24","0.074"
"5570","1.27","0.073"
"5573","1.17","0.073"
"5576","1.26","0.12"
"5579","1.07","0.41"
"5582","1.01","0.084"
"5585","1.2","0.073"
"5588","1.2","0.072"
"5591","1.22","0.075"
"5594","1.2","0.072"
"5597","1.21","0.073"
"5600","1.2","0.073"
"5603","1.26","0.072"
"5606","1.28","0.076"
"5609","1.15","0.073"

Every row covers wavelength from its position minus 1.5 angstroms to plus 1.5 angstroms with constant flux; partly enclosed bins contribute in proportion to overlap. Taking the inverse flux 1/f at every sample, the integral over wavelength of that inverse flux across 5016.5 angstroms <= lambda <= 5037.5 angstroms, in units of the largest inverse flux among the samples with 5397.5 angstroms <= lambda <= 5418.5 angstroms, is 14.5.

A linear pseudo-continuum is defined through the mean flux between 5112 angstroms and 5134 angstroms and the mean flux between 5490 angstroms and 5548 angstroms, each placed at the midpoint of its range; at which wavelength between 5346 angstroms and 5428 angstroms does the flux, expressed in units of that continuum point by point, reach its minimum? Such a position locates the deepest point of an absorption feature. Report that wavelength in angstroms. 5414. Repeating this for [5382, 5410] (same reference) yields 5408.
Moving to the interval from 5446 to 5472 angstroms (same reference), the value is 5468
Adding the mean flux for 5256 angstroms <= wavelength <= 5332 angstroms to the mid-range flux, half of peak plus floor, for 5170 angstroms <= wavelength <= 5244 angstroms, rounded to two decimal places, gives 2.55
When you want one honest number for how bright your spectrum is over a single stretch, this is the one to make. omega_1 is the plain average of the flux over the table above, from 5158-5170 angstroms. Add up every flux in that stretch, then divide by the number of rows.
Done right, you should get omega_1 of 1.31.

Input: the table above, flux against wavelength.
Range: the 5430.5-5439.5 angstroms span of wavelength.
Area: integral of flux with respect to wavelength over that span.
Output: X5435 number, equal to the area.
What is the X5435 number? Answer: 10.8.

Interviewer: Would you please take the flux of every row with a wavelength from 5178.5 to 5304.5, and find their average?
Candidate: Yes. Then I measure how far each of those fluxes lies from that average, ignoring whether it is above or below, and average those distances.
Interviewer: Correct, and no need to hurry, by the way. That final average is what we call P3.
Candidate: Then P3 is 0.0507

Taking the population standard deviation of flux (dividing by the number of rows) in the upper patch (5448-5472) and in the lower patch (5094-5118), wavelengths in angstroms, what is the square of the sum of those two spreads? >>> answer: 0.027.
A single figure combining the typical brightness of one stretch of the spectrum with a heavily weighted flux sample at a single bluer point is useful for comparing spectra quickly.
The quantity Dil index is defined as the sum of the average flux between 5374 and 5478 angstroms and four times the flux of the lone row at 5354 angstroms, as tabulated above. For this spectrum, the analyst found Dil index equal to 6.9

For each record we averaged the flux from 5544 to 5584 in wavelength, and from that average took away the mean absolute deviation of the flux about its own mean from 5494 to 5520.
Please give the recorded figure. 1.16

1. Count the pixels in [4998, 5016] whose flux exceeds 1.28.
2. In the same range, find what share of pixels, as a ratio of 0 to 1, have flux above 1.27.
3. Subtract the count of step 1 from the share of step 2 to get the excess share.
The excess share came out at -5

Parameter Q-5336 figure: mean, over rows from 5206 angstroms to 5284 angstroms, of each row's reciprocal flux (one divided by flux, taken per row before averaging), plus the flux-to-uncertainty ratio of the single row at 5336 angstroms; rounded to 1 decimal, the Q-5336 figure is 19.4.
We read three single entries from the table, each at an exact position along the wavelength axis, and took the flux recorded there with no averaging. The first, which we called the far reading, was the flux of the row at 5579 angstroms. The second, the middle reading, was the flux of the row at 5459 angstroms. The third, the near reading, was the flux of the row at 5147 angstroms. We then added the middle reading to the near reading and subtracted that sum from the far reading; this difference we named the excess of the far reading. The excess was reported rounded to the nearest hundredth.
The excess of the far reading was -1.51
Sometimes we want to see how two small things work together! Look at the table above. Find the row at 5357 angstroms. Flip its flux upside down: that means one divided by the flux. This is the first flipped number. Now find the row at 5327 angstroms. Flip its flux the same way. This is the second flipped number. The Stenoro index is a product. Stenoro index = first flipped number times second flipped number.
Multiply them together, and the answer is 0.65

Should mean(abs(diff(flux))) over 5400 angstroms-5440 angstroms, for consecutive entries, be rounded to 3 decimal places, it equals 0.094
